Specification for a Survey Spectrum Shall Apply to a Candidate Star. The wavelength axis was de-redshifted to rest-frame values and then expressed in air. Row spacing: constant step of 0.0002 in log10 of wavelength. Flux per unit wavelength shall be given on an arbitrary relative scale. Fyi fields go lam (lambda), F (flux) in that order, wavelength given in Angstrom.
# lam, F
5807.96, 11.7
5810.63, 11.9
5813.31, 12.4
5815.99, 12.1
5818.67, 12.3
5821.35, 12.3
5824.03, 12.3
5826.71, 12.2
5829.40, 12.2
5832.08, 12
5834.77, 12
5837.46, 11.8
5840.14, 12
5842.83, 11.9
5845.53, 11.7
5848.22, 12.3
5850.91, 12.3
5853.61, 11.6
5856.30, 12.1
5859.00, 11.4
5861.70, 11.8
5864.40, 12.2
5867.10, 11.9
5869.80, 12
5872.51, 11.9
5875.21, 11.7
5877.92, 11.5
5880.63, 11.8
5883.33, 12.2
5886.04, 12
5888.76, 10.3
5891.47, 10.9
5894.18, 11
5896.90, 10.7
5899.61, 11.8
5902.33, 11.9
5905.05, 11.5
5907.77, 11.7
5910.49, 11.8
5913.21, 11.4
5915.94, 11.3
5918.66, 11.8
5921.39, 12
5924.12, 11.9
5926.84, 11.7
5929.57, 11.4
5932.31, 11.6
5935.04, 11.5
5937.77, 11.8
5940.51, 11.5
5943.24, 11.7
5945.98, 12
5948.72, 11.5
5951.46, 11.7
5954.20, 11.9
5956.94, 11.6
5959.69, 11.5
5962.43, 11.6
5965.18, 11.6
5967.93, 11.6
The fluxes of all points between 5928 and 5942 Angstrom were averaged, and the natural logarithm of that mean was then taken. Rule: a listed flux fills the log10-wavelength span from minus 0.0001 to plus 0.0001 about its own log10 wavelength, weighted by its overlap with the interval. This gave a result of 2.45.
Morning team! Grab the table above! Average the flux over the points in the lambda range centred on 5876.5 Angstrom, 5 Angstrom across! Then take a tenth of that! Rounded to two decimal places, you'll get 1.16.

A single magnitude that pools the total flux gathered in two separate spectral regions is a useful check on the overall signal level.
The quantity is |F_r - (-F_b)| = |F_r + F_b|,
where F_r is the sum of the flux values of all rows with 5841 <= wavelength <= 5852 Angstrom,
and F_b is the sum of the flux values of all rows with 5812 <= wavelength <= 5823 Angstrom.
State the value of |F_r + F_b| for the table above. 97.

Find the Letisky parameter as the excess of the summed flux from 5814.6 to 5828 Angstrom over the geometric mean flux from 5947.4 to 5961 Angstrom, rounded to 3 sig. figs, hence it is 49.6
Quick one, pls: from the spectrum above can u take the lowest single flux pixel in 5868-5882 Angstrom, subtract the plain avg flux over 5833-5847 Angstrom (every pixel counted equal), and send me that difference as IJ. -0.38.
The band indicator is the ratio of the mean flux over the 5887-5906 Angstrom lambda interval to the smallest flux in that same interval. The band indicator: 1.08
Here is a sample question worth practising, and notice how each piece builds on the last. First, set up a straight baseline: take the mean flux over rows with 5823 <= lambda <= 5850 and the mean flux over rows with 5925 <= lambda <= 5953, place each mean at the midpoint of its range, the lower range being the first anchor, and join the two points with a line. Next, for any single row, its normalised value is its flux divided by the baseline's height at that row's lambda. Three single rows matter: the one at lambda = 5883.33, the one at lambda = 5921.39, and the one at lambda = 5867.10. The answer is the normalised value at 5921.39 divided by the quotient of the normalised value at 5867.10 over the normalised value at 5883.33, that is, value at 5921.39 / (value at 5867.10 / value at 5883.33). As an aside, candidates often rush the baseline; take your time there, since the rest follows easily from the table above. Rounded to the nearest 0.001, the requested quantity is 1.056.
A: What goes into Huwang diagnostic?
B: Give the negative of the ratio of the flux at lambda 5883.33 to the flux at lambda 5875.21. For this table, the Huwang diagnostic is -1.04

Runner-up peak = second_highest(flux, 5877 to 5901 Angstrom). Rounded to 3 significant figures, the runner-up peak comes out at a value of 12.0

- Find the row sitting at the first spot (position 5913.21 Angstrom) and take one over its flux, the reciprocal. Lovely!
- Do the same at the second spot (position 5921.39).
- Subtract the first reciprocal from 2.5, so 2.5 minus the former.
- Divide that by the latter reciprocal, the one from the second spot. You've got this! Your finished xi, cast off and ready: 28.95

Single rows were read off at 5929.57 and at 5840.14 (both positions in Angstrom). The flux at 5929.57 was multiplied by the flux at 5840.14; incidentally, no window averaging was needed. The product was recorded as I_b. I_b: 137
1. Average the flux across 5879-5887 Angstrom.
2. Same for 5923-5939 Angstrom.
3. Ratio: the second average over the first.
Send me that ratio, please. 0.97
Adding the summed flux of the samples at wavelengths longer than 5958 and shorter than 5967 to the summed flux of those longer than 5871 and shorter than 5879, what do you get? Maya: 69.8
